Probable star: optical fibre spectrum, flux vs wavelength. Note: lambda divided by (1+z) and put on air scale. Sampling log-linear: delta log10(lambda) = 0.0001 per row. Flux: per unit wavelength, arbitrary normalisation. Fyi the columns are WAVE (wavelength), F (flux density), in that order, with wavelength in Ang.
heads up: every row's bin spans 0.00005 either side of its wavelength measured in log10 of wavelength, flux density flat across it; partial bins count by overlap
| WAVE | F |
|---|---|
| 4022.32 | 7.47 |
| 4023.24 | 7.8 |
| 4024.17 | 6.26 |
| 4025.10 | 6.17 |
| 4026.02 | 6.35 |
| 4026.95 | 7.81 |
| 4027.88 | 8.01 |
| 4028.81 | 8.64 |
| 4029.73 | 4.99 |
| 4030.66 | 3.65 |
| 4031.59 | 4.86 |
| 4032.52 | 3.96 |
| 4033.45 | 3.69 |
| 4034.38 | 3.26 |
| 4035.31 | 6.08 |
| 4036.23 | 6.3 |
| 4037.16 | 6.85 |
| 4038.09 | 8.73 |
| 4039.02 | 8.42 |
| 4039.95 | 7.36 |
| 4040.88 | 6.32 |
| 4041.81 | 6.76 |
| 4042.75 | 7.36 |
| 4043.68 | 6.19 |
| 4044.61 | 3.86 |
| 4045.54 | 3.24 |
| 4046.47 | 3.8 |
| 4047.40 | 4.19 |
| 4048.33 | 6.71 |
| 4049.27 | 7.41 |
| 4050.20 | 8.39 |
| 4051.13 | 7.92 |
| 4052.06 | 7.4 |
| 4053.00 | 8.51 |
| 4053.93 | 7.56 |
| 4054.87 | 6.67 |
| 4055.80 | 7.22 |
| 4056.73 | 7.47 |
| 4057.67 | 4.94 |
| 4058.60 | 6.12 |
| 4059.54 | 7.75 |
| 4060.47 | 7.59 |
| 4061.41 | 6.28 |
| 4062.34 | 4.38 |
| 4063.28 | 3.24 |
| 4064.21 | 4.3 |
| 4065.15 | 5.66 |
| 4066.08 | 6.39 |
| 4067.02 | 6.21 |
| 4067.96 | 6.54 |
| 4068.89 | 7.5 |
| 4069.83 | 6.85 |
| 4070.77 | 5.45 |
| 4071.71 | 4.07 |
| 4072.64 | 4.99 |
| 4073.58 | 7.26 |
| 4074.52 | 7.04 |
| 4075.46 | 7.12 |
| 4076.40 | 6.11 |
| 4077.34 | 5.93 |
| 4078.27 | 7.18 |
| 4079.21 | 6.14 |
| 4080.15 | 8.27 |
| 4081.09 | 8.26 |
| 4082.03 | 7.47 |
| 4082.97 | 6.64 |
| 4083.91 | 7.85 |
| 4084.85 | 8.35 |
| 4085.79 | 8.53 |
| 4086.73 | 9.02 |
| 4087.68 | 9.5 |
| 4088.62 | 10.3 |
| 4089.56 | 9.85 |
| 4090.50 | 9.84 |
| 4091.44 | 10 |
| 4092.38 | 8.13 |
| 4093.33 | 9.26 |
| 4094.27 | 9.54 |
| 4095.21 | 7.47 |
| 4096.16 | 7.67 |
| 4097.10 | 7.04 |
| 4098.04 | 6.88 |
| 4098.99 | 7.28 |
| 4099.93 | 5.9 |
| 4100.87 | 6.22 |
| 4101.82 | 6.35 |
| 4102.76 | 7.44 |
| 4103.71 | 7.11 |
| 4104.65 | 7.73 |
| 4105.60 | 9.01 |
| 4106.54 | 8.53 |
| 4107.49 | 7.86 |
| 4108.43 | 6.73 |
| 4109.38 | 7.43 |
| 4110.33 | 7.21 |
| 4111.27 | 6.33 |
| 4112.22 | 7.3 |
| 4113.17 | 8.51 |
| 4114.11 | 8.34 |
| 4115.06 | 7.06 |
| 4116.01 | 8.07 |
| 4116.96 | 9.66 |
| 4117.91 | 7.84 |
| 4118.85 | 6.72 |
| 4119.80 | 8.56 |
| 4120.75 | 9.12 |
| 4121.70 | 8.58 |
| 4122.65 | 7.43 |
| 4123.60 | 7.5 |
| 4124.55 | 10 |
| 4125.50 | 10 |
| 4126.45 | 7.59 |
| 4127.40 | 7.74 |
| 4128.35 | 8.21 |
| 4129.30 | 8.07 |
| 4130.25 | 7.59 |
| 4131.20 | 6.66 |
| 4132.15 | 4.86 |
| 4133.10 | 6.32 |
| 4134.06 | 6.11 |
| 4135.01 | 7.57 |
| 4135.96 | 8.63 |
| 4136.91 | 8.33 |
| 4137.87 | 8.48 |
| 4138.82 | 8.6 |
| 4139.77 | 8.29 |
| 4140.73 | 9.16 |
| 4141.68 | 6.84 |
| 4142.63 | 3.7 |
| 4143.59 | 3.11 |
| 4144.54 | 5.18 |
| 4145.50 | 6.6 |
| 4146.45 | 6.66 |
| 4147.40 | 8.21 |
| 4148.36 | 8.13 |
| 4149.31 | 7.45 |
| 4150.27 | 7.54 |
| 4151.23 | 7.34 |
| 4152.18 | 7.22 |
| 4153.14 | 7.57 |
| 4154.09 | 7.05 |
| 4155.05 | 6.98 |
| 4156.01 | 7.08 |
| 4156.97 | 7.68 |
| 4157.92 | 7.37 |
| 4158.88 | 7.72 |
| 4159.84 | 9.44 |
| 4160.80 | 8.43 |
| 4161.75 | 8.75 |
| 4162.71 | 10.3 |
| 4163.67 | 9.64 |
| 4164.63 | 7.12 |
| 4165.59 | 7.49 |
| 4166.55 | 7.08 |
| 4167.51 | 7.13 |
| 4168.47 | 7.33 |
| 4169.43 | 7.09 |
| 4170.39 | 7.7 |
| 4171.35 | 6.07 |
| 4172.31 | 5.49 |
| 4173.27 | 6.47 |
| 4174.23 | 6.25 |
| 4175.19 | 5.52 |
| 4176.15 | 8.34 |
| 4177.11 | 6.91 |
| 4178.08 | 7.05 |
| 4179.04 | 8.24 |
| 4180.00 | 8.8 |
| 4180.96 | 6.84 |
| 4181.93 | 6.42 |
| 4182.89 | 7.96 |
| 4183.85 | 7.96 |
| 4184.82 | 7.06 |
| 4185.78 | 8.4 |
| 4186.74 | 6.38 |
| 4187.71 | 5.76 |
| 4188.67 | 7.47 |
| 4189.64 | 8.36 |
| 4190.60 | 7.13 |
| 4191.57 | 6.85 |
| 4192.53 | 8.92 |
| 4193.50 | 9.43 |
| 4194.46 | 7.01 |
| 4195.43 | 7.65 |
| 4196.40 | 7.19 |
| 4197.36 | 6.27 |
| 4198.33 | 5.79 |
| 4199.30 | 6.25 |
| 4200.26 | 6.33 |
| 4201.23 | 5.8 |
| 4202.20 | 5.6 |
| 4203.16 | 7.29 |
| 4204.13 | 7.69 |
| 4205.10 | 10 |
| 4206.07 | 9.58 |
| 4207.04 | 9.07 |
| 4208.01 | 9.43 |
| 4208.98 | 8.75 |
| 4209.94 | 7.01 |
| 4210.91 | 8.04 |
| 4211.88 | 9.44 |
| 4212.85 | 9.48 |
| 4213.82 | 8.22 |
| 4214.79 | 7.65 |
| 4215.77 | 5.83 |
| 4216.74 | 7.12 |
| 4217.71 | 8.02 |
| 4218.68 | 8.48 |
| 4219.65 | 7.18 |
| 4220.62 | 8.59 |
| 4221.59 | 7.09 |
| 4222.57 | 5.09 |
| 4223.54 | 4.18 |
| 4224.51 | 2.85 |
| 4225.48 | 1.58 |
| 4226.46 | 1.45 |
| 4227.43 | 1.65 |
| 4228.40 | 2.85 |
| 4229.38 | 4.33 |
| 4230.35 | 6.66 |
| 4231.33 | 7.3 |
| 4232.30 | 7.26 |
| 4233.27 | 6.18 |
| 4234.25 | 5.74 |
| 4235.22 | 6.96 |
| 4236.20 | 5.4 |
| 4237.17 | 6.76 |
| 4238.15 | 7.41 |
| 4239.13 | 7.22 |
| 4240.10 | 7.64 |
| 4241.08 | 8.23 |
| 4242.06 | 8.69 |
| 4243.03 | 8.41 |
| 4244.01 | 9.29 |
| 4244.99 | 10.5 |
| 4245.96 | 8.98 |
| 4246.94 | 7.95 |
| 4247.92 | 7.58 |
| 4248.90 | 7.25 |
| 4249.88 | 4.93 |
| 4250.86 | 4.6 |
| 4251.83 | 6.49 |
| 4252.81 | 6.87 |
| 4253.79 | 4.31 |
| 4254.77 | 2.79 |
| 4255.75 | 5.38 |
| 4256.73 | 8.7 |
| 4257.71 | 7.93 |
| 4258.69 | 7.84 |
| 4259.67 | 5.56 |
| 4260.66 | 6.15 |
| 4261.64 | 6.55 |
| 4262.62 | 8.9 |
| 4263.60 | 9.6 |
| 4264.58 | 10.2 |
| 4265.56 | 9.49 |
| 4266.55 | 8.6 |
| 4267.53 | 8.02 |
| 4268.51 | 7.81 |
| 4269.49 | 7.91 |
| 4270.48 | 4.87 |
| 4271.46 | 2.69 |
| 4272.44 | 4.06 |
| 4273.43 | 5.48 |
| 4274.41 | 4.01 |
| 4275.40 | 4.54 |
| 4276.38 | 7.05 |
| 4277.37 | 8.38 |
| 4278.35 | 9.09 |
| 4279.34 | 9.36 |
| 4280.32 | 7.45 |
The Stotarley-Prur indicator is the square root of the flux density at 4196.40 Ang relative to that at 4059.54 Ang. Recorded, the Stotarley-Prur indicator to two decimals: 0.96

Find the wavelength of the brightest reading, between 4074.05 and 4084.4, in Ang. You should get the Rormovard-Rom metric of 4080.15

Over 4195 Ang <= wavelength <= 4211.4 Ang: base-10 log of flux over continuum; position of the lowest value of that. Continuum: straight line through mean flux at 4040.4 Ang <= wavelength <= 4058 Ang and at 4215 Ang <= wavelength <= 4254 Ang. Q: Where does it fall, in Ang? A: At 4202.20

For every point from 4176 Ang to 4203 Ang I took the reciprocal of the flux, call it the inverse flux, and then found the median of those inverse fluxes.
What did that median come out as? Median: 0.142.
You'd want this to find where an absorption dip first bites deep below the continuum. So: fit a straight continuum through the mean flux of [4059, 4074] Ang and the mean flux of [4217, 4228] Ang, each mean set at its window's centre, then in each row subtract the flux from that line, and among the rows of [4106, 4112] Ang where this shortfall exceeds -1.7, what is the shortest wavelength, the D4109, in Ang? 4108.43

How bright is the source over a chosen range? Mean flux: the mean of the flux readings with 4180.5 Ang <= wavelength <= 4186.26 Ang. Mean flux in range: 7.4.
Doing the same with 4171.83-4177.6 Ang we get 6.5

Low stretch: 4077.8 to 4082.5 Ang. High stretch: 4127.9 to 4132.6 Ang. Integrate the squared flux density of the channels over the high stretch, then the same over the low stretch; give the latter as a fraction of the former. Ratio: 1.1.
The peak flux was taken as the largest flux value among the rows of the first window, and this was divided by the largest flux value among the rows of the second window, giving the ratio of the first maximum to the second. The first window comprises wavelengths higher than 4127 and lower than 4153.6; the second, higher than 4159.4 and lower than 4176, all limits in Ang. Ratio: 0.89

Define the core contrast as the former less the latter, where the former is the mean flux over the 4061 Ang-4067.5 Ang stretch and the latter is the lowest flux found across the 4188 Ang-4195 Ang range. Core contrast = -2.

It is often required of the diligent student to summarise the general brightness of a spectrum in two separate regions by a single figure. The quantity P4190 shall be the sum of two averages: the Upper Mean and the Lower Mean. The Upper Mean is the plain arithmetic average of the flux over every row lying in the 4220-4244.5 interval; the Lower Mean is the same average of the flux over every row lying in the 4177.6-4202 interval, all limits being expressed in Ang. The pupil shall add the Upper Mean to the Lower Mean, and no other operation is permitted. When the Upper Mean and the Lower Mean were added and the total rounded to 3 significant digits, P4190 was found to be 13.2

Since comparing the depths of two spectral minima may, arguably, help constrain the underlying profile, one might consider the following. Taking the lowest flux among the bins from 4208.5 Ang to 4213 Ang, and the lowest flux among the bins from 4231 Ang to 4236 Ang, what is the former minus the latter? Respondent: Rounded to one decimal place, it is 1.3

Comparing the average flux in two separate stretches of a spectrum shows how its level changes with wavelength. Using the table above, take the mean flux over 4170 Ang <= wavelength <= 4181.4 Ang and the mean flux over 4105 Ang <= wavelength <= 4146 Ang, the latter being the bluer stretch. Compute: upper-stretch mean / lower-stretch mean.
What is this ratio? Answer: 0.92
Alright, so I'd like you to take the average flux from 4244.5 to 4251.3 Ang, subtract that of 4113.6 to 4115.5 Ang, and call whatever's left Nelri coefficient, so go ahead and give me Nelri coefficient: -0.3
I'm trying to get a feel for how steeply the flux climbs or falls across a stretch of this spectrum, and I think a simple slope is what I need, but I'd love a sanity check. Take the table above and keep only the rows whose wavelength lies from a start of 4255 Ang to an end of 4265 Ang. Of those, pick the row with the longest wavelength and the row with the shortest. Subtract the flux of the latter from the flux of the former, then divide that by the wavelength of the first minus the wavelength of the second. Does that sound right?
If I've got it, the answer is 0.55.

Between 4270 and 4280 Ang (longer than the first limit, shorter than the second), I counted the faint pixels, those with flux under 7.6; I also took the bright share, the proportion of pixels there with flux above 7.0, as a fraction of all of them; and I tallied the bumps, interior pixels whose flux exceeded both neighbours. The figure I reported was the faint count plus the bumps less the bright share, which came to 7.6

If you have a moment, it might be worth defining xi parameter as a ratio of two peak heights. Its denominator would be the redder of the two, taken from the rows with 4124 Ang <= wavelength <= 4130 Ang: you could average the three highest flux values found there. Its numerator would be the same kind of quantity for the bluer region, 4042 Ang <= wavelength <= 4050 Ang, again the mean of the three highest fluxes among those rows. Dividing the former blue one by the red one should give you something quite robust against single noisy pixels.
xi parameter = 0.76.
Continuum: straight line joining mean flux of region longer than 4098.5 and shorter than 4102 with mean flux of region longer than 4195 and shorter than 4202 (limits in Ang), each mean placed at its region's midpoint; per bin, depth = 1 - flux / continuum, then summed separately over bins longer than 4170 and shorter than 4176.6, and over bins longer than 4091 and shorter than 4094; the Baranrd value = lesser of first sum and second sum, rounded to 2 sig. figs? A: -1.3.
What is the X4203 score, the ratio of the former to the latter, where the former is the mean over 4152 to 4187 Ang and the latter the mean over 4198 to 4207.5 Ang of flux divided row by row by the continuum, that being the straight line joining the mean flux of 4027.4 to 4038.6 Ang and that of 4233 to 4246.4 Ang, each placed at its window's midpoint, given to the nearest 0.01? 1.06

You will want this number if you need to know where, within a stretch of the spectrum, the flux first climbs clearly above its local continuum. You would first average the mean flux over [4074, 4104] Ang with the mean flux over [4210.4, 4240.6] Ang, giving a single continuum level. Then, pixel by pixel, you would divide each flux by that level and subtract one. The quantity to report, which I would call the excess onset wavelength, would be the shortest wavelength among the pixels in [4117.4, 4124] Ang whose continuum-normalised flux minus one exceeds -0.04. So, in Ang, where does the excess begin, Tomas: 4117.91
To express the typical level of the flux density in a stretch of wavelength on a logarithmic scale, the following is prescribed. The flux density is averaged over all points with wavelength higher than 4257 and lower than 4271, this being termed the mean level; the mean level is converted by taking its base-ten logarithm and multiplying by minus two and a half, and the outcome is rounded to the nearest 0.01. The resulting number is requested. -2.23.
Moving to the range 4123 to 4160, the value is -2.17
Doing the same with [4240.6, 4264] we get -2.15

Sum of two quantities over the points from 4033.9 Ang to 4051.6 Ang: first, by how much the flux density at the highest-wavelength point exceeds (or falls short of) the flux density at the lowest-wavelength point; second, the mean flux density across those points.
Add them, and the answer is 11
